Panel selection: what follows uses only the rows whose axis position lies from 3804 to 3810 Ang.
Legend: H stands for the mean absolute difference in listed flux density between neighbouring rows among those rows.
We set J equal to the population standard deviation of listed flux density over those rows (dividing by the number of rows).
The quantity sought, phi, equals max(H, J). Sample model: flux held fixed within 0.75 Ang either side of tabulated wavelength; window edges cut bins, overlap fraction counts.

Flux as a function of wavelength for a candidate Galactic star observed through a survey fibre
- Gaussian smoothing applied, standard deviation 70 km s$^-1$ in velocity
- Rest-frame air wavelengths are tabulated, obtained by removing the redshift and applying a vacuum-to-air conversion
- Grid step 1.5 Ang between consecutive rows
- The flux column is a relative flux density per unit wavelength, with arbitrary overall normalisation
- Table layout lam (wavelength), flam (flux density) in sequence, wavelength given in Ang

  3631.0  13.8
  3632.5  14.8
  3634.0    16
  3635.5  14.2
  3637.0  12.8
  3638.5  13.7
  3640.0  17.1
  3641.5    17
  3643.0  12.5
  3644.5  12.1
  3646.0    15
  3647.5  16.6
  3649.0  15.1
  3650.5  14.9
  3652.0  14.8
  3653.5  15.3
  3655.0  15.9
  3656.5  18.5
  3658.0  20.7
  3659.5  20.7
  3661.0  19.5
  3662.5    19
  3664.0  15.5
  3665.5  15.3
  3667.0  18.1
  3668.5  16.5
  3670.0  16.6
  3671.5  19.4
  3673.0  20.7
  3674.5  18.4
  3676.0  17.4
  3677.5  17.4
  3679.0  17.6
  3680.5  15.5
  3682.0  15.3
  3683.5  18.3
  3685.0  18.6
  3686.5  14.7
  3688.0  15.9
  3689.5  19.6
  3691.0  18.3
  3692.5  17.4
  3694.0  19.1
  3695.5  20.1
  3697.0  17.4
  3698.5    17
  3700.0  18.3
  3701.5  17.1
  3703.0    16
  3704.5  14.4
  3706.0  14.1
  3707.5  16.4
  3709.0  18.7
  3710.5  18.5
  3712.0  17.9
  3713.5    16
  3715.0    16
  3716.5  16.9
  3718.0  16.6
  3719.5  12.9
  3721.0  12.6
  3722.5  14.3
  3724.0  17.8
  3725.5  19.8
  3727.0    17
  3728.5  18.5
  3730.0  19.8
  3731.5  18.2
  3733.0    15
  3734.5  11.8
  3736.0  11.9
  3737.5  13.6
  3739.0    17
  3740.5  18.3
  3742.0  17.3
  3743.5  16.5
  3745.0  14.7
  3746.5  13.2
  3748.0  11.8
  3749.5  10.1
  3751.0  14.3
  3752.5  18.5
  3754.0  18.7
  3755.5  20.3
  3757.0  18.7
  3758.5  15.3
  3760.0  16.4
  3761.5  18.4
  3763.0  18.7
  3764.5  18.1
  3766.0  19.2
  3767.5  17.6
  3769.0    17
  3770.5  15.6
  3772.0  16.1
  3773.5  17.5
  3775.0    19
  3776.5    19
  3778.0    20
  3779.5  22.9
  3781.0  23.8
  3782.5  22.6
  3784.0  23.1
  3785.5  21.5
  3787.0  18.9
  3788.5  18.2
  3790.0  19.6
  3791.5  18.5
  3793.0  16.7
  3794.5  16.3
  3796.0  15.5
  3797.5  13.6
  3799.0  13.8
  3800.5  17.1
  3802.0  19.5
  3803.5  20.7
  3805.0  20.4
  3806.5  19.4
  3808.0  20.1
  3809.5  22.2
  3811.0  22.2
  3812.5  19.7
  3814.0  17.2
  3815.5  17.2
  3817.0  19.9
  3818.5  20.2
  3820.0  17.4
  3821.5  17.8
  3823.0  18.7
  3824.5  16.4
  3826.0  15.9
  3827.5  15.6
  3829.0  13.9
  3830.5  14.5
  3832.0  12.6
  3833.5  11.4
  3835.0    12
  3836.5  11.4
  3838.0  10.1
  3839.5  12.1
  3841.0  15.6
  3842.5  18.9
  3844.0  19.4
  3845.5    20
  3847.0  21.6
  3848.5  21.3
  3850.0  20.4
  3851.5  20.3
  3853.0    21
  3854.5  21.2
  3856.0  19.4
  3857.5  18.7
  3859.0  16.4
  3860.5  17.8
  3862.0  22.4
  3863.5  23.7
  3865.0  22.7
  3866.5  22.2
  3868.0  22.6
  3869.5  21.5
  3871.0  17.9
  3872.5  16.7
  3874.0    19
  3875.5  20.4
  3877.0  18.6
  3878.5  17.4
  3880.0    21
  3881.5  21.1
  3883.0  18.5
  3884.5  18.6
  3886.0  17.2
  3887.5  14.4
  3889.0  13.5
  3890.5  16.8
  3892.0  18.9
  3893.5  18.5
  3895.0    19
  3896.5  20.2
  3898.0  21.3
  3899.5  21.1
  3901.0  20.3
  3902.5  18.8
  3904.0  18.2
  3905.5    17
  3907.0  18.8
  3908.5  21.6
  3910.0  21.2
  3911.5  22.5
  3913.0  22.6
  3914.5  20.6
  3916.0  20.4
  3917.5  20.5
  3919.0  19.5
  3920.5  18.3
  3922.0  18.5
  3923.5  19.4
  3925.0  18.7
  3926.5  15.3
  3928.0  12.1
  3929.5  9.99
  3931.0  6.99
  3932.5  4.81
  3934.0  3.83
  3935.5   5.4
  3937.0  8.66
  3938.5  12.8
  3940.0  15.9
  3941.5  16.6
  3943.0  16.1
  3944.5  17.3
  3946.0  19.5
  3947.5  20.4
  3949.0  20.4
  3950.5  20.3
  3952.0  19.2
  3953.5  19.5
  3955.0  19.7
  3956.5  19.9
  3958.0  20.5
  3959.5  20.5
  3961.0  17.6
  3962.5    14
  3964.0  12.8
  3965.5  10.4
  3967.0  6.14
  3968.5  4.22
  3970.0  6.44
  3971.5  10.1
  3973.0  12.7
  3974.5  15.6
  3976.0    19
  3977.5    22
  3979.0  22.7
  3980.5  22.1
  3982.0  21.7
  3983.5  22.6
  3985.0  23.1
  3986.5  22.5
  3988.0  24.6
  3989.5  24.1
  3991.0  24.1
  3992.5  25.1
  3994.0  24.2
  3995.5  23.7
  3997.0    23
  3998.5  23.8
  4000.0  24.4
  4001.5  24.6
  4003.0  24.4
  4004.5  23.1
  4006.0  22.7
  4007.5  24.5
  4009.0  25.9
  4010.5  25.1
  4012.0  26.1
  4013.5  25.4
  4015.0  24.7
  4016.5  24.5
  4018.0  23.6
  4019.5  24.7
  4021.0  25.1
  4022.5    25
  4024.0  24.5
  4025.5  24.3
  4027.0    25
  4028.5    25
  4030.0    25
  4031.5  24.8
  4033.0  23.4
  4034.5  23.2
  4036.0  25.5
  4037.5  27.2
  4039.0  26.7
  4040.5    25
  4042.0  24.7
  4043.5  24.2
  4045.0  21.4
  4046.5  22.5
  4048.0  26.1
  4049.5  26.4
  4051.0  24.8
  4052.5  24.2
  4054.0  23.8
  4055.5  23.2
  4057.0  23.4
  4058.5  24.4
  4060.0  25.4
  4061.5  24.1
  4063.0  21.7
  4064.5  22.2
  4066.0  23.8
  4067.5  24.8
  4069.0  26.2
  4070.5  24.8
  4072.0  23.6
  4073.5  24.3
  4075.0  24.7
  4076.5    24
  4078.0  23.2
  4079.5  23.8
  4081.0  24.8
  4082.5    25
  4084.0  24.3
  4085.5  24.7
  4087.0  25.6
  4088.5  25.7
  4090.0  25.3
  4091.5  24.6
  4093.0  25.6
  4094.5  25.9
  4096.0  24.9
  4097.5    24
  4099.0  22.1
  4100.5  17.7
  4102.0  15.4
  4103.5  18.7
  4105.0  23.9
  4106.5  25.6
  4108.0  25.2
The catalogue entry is 1.3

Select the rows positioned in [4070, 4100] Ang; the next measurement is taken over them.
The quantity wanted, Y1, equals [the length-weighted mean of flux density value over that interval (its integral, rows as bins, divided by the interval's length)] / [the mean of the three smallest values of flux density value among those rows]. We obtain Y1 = 1.07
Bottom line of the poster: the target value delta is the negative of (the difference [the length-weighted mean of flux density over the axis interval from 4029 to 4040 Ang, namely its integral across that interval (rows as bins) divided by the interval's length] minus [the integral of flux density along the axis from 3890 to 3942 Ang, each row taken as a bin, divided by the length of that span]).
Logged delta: -8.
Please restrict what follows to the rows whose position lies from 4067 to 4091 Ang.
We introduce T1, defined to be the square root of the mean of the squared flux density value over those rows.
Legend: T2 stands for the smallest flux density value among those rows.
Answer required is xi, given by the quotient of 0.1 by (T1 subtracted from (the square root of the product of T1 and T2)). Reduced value -0.13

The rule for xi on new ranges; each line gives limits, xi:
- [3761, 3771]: -0.09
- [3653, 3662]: -0.06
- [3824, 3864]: -0.02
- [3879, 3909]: -0.03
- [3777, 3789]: -0.06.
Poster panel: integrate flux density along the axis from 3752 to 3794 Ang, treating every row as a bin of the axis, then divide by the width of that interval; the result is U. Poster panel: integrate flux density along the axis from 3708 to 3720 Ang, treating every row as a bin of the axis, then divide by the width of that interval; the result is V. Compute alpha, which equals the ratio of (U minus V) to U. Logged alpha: 0.1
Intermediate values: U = 19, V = 17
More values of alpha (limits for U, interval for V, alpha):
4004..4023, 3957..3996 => 0.3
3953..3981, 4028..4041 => -0.6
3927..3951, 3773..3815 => -0.5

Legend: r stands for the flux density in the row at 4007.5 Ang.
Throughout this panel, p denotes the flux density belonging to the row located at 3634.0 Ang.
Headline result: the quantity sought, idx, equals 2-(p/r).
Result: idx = 1.35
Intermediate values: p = 16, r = 24.5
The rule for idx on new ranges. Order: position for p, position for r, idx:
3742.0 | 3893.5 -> 1.06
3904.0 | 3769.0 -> 0.93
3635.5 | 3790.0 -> 1.28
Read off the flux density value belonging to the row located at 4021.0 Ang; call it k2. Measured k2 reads 25.1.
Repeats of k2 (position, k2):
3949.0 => 20.4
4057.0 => 23.4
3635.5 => 14.2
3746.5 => 13.2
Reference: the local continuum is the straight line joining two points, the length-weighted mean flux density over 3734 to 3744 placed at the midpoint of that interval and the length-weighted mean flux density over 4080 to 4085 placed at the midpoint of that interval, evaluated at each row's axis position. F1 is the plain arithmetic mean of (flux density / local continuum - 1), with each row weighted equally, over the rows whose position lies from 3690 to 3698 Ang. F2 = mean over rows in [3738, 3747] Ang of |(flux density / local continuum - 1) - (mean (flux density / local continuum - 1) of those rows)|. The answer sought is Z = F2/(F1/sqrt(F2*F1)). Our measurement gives 0.056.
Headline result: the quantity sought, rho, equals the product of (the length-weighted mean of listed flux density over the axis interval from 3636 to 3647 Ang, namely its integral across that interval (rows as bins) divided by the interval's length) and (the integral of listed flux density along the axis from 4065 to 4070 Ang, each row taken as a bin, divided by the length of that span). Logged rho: 356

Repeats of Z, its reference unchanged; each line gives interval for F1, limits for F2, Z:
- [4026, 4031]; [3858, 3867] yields 0.171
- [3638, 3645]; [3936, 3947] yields 0.111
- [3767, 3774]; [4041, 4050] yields 0.081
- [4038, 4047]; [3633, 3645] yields 0.343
